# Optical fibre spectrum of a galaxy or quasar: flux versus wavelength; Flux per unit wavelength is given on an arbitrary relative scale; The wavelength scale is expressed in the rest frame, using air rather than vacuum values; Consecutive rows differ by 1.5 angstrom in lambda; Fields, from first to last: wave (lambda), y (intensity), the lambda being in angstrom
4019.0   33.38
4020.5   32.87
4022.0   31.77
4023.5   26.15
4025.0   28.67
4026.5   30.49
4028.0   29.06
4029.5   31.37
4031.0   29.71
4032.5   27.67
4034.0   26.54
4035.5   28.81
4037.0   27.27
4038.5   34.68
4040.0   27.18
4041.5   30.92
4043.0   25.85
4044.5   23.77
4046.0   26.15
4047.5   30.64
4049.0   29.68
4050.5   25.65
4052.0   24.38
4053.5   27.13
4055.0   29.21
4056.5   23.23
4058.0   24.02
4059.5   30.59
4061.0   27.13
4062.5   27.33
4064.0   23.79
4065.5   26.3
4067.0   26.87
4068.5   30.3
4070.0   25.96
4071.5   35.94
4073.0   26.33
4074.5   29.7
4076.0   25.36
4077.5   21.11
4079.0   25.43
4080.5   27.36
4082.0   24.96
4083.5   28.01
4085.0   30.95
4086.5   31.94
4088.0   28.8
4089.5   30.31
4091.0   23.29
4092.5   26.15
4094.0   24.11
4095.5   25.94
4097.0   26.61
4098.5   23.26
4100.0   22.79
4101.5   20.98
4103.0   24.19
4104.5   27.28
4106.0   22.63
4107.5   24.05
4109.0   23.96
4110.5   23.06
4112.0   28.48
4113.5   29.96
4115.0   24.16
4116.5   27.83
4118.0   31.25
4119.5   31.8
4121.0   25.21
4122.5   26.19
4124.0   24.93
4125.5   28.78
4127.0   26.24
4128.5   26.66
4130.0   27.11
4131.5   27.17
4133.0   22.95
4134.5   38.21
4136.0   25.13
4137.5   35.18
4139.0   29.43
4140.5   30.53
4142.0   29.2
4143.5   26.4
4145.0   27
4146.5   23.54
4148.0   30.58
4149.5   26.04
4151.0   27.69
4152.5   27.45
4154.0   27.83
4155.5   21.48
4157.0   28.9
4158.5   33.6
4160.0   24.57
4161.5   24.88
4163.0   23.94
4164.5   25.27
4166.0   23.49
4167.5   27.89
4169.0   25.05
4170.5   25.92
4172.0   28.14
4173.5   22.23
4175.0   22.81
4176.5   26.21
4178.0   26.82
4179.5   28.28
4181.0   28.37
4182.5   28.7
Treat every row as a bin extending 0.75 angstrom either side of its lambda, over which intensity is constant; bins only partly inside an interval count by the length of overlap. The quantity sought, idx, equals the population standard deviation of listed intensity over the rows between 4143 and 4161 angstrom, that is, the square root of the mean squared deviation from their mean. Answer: 3.04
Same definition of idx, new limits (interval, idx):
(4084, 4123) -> 3.17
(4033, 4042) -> 2.83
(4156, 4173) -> 2.81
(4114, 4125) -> 2.86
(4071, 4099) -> 3.44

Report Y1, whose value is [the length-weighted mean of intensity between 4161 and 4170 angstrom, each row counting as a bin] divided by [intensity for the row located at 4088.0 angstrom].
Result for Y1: 0.87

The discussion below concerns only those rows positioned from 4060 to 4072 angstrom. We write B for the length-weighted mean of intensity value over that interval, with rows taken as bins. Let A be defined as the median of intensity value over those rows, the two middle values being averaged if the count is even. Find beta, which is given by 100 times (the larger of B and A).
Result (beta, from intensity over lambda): 2784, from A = 27.0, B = 27.8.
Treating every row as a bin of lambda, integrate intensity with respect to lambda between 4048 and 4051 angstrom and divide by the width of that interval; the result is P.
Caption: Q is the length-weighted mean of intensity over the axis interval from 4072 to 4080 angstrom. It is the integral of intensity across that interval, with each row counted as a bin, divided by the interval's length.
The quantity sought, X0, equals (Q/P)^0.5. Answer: 0.96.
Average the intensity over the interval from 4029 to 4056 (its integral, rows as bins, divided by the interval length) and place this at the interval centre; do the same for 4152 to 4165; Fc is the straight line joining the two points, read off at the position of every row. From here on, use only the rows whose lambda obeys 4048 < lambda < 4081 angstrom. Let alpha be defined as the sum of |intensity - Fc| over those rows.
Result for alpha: 55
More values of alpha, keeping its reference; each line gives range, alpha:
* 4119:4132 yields 13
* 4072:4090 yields 30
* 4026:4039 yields 18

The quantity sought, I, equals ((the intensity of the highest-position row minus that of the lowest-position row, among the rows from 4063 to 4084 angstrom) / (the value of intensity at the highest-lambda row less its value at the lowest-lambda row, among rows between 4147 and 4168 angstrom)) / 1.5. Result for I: -1.0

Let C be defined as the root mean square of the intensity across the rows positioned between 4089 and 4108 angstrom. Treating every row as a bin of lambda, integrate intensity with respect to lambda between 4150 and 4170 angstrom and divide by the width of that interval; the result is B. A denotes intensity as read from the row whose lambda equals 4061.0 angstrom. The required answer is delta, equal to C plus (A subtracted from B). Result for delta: 24.0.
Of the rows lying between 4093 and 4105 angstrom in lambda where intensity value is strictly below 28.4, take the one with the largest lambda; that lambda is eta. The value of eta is 4104.5 angstrom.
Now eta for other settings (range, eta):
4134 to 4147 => 4146.5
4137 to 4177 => 4176.5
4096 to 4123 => 4122.5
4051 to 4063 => 4062.5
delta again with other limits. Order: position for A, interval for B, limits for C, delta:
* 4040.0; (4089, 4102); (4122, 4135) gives 25.5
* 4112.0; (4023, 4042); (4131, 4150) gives 29.5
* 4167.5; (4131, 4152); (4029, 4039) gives 30.2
